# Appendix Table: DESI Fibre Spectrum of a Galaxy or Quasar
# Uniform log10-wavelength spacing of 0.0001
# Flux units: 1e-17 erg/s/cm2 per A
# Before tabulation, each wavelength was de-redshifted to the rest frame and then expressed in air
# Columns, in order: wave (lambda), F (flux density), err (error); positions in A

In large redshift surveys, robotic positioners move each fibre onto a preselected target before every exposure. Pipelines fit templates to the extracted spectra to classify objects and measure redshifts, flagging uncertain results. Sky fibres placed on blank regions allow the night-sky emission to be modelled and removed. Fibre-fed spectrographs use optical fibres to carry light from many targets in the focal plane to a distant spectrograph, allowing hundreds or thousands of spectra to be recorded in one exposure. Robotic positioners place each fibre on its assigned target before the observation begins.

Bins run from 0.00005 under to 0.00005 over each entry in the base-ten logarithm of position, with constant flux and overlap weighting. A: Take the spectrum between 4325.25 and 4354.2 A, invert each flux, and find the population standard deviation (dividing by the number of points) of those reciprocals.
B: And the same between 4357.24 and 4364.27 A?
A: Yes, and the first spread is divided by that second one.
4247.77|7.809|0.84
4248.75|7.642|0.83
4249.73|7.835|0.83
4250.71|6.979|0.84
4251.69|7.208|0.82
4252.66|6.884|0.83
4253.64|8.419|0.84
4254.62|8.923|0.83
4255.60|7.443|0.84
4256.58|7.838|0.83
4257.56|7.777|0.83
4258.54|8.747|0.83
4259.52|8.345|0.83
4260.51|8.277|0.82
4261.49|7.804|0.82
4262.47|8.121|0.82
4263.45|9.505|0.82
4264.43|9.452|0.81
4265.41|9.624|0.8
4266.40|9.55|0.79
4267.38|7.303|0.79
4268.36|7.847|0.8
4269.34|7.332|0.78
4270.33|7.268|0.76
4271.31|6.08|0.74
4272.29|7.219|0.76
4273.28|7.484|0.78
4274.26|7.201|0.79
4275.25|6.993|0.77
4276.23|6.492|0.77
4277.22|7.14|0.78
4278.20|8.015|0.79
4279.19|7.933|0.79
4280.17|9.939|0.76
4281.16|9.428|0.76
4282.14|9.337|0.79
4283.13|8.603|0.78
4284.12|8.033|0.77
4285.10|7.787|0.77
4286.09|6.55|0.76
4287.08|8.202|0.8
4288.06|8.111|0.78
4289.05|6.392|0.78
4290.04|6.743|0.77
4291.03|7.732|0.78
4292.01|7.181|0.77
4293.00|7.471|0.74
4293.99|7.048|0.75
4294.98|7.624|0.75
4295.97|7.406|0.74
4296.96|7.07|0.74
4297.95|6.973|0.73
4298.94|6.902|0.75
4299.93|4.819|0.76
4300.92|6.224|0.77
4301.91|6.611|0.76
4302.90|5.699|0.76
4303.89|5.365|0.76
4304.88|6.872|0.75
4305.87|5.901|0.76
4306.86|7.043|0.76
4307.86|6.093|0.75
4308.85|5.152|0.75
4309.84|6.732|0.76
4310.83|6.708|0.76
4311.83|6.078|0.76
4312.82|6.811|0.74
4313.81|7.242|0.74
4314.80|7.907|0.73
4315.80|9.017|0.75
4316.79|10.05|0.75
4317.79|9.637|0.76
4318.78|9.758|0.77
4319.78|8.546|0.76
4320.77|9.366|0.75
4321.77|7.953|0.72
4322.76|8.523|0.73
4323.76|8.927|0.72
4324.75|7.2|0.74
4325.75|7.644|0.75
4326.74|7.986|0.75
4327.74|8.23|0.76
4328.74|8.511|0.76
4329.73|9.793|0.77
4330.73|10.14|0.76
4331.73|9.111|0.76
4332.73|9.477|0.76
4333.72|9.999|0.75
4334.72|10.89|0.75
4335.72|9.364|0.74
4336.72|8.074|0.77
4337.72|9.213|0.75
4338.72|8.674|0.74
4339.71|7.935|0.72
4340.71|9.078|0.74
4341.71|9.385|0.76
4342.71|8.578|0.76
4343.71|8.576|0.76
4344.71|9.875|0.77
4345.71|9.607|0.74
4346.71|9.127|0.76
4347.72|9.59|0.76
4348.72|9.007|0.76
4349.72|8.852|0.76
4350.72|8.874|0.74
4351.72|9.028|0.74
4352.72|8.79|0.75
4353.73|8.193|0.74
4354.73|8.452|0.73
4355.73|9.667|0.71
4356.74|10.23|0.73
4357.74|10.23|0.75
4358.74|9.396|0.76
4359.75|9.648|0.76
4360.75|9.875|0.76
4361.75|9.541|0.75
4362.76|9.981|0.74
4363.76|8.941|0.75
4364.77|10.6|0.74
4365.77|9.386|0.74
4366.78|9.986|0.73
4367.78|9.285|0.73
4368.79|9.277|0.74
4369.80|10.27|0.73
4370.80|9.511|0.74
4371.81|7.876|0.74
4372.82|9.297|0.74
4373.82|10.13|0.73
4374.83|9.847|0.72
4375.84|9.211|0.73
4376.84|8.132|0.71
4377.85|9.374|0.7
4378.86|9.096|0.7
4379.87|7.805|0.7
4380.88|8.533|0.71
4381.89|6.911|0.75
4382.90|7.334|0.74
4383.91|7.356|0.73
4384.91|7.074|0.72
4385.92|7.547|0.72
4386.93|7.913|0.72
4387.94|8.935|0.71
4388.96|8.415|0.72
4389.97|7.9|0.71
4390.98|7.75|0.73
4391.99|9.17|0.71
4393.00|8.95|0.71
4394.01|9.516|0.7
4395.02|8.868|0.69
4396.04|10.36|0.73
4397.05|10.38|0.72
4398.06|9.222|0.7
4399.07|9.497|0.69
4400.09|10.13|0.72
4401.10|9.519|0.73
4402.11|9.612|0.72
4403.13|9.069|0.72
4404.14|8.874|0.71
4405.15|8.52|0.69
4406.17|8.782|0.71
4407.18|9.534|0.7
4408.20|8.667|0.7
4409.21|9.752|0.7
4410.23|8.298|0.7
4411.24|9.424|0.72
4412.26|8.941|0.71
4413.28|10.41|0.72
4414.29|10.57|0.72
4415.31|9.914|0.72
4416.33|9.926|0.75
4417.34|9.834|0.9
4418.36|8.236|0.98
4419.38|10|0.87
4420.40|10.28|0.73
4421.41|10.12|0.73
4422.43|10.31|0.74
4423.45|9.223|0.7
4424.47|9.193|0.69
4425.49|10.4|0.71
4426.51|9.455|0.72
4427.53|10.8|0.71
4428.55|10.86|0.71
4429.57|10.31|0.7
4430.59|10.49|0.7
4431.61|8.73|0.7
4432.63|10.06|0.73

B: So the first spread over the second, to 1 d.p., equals 2.1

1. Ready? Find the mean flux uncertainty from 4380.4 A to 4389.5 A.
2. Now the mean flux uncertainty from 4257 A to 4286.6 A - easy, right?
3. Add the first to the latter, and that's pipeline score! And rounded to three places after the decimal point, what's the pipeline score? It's 1.513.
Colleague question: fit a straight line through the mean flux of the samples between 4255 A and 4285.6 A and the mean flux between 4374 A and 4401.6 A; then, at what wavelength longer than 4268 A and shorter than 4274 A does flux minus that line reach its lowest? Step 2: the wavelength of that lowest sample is 4271.31 A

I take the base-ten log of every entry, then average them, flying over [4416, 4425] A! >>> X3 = 0.985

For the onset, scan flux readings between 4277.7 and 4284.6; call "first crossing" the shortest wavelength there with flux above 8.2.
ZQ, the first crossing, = 4280.17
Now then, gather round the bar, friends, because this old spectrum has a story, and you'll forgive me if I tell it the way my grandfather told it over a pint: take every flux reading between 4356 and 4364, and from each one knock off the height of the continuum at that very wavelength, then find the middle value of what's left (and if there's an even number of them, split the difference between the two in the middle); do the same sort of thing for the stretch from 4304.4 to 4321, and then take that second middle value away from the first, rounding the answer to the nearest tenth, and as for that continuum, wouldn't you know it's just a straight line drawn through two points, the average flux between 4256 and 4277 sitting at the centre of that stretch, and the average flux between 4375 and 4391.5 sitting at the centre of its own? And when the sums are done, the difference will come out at 2.6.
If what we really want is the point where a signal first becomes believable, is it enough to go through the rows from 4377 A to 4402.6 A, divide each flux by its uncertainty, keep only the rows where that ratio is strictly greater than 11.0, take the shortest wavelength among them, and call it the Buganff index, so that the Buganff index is 4377.85 A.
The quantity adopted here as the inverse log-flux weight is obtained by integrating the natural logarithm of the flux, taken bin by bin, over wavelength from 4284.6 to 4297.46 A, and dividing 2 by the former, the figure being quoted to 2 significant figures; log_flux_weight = 0.078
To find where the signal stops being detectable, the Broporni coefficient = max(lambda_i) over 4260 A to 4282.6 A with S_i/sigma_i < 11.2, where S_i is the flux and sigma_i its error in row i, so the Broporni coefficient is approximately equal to 4279.19 A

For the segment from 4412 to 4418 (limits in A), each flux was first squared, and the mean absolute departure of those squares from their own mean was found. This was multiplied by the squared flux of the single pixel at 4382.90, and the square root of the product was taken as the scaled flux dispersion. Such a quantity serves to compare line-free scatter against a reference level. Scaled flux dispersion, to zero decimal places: 20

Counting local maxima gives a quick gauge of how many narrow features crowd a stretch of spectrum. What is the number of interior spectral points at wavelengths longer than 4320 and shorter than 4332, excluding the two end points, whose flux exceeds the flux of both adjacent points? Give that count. 2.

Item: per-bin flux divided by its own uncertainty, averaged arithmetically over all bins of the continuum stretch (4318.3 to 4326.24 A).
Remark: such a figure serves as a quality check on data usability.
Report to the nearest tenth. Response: 11.4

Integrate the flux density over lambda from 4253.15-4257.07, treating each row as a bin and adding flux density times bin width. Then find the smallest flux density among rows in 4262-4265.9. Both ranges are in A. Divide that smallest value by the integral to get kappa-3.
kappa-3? 0.254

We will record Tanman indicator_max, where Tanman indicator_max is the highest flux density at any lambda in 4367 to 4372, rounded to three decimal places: 10.270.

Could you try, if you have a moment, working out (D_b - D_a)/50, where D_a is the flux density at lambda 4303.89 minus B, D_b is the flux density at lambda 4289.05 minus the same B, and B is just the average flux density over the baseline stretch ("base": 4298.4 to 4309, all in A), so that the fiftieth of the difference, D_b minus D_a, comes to 0.02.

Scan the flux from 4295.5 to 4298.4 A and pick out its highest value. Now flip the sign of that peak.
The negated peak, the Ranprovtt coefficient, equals -7.41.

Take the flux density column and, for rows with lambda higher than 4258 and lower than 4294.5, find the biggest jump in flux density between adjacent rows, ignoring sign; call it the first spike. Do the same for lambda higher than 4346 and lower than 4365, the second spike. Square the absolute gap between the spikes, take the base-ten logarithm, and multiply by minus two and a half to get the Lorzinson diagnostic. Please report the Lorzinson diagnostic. 1.15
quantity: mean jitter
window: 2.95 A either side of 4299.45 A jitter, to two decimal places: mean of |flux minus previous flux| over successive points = 0.81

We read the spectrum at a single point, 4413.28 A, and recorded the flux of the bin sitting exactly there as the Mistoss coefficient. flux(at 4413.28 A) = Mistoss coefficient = 10.41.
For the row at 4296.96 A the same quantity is 7.07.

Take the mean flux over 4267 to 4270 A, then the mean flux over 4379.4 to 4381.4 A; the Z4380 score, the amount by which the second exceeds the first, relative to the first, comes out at 0.09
